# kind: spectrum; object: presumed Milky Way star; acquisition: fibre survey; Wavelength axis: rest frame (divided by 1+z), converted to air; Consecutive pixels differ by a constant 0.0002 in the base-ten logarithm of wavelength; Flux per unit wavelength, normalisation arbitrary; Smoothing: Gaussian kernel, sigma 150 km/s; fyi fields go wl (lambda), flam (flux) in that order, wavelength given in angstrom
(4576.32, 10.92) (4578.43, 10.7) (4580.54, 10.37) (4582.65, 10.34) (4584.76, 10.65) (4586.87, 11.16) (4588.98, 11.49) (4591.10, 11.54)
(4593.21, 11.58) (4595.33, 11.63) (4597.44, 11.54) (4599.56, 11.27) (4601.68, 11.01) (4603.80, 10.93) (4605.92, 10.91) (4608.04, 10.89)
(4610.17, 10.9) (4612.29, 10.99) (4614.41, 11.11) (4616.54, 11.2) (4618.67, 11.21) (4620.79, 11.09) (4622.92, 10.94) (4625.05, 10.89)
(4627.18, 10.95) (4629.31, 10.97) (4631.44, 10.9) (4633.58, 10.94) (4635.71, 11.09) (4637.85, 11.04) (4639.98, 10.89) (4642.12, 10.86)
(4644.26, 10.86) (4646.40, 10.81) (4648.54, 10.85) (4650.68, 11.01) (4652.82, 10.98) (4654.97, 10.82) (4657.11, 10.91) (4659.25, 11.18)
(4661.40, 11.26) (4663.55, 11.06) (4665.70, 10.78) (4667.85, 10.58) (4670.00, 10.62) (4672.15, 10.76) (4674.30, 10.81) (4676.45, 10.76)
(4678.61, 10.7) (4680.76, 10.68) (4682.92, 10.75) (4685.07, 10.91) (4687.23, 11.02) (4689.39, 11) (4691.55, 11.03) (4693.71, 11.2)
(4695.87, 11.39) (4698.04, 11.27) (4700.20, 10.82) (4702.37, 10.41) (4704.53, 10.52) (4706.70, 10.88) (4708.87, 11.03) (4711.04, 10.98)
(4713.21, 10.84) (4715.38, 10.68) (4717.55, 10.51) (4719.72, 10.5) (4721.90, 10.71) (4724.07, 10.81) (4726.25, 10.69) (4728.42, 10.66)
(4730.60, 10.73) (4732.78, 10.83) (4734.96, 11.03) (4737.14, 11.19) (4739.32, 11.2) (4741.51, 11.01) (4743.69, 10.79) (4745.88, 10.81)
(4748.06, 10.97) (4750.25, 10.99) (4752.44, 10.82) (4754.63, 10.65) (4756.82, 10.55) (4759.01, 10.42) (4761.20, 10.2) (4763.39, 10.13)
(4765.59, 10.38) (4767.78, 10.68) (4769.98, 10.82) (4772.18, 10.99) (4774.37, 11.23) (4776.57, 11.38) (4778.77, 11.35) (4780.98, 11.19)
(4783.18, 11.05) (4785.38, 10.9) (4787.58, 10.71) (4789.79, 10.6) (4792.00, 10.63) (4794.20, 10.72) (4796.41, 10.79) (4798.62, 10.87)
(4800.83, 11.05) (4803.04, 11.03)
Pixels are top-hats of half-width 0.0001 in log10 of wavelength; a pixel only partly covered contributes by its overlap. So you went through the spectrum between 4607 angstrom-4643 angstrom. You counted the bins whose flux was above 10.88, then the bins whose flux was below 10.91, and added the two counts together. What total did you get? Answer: 22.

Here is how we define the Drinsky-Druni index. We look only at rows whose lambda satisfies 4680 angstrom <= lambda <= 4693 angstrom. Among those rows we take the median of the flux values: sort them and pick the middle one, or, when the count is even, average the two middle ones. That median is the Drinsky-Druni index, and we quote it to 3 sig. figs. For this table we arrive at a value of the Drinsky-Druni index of 11.0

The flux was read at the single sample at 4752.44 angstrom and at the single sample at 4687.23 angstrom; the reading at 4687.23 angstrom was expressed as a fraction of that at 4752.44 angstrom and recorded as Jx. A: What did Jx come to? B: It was 1.02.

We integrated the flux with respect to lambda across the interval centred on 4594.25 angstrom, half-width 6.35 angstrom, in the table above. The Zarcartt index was 146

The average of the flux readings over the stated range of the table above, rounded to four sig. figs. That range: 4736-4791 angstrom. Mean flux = 10.84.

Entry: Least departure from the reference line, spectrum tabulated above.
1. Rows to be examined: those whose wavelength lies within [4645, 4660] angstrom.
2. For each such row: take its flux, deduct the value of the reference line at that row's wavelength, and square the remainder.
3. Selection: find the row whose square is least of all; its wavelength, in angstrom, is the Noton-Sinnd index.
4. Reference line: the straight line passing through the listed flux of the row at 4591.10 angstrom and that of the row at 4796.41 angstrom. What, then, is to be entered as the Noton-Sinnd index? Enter 4659.25 angstrom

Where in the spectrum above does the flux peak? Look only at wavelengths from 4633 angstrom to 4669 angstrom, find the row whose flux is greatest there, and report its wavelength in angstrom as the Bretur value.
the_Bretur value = 4661.40 angstrom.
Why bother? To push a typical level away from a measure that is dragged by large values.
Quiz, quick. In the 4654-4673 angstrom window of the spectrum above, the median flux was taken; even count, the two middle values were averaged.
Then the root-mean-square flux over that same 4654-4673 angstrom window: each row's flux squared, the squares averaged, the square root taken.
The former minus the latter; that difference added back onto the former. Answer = 10.8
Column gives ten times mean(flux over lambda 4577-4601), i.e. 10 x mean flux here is 111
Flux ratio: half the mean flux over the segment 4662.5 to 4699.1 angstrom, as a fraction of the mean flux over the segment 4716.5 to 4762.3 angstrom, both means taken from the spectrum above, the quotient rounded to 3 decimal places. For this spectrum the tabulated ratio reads 0.506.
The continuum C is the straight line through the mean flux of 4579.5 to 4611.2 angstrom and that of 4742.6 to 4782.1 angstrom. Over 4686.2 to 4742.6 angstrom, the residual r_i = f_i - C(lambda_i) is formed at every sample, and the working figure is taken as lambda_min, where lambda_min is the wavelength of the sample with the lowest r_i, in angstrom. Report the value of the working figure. 4702.37 angstrom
